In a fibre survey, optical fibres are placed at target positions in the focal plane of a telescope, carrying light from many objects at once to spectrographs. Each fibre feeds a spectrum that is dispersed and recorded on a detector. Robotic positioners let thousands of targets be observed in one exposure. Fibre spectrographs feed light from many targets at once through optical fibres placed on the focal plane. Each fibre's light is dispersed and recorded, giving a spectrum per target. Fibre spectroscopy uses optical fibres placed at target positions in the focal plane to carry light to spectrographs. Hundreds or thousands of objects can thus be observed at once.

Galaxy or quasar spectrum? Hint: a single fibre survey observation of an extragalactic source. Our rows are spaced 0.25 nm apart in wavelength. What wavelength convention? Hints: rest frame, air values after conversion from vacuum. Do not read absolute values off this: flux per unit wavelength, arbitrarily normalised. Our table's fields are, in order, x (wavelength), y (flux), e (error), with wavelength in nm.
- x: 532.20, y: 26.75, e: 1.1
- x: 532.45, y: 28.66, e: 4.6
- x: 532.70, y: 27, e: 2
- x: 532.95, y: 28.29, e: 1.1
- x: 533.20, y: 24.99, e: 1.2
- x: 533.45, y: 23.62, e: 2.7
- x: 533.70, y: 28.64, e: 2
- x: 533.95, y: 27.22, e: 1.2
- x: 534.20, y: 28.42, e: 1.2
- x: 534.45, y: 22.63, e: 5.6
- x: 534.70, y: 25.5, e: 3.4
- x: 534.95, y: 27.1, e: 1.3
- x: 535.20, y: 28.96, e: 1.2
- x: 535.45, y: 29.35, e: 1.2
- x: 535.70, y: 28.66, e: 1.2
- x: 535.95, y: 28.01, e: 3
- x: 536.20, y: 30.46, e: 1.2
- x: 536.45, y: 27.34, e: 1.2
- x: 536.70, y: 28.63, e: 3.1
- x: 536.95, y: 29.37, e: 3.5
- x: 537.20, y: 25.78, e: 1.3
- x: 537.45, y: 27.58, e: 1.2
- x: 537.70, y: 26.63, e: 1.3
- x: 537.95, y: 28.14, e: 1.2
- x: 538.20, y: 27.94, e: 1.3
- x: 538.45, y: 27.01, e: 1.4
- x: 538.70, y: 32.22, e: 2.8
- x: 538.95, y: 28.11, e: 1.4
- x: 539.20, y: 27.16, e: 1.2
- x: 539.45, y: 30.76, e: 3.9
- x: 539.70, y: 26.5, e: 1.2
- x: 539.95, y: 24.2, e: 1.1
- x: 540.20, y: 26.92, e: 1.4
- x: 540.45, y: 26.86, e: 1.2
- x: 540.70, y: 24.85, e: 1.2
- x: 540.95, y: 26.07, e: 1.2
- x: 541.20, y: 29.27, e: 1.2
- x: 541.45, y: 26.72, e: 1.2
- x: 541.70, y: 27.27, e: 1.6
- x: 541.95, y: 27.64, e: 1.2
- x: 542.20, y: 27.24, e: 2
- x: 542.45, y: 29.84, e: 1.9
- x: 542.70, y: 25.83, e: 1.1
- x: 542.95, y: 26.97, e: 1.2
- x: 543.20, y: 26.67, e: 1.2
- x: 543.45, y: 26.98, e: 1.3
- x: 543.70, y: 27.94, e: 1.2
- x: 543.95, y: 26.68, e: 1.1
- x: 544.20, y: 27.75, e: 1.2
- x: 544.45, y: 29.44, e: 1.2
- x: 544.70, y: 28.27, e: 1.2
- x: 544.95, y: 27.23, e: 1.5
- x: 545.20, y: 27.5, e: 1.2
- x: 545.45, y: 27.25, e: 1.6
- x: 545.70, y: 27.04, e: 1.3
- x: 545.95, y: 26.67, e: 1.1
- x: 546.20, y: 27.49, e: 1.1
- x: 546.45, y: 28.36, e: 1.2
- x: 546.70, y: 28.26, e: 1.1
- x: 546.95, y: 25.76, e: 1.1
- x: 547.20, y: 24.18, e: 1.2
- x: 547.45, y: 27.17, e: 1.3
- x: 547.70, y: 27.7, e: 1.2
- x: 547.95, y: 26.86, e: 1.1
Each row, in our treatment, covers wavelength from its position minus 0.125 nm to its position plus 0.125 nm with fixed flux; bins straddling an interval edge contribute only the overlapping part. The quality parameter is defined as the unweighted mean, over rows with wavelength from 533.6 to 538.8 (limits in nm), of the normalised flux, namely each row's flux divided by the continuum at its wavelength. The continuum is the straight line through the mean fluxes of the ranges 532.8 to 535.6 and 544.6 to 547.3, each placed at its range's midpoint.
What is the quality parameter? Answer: 1.04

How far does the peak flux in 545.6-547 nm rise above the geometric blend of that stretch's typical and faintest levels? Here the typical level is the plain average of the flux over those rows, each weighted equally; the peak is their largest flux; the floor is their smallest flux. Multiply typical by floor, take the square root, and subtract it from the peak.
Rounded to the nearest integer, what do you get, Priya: 2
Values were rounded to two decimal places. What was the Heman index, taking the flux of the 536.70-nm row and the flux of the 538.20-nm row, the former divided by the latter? 1.02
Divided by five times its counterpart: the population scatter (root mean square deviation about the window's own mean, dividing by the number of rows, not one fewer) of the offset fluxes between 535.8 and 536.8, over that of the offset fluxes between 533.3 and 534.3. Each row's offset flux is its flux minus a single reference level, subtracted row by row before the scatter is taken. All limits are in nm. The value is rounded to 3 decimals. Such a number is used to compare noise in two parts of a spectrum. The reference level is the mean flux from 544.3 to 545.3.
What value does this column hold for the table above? 0.116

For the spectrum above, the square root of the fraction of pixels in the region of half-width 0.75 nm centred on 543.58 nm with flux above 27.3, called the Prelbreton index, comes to 0.58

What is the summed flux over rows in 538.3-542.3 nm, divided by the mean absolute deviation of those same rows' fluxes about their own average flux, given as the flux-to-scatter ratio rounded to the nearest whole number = 323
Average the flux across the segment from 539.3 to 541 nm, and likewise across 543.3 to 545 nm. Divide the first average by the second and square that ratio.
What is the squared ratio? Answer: 0.92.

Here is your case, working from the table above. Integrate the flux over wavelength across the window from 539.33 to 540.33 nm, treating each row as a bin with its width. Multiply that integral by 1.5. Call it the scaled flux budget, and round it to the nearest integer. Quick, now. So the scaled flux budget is 41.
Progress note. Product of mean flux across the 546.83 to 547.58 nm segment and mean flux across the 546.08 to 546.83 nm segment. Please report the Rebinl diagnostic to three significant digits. 721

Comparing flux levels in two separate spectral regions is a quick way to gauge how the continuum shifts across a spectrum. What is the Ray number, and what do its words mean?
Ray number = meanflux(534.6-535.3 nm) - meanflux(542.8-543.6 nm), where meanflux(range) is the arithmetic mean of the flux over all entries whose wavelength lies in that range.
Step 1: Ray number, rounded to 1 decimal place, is 0.3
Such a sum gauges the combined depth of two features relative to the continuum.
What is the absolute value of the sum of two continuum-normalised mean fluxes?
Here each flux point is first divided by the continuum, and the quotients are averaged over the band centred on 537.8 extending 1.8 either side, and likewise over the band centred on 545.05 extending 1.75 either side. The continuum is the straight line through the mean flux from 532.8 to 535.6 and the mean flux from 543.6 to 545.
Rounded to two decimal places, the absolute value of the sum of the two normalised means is 2.03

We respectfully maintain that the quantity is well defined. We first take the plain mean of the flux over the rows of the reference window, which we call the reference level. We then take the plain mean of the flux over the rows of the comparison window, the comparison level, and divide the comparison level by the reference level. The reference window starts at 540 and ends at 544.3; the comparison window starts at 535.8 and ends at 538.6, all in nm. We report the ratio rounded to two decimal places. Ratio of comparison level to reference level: 1.03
